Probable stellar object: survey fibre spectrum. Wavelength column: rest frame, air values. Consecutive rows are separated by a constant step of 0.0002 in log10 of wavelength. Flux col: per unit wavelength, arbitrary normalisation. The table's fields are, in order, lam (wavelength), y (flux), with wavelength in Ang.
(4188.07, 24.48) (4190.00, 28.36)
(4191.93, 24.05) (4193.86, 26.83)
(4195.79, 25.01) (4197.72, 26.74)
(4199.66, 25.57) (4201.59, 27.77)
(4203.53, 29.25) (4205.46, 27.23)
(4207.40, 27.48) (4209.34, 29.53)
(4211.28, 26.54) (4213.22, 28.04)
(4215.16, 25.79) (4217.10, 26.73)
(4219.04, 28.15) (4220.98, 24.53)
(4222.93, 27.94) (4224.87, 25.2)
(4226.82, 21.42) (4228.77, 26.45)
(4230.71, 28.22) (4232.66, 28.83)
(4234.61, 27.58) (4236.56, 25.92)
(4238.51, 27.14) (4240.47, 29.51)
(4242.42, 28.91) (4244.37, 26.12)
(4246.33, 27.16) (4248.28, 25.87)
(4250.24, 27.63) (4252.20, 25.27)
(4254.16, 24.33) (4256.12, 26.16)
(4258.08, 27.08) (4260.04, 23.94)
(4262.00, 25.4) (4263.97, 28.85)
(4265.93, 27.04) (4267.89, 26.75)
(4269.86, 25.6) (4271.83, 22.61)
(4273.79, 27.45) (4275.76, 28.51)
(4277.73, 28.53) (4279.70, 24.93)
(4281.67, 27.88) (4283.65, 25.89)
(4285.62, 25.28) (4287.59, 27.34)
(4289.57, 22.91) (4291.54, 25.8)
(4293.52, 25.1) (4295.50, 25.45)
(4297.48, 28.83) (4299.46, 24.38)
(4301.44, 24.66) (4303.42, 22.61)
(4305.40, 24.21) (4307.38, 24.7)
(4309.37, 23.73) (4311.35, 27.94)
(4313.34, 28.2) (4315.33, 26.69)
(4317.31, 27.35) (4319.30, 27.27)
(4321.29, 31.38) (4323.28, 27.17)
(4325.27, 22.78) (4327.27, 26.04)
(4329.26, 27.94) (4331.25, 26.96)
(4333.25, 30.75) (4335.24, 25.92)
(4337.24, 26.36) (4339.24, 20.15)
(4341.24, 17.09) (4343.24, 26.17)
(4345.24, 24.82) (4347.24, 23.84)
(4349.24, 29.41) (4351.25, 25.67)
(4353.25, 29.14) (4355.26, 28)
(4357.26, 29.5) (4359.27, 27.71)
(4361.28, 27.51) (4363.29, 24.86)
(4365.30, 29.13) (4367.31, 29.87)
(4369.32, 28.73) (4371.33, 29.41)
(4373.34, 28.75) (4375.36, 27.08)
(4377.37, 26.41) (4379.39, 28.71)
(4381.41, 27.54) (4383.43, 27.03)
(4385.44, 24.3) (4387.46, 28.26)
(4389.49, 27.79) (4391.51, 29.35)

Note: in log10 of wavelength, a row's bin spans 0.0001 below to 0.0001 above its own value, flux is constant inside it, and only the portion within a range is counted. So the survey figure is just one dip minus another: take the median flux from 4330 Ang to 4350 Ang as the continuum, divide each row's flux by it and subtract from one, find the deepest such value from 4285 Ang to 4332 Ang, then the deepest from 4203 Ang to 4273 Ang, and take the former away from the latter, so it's 0.05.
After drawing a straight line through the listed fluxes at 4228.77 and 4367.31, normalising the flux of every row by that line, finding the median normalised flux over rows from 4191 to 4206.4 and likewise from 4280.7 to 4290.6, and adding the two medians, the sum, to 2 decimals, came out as 1.98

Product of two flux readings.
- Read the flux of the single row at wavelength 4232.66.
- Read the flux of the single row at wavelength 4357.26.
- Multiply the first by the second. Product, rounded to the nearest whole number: 850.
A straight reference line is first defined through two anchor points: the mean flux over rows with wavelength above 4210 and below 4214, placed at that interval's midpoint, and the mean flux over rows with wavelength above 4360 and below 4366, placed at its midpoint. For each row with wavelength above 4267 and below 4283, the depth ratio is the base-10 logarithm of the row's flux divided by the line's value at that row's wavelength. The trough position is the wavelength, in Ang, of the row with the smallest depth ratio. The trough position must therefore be 4271.83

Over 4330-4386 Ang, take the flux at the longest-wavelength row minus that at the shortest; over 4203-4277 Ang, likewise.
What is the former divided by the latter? 3.6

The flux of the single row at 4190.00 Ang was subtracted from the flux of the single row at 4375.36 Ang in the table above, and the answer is -1.3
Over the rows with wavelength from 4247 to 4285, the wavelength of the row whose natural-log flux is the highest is 4263.97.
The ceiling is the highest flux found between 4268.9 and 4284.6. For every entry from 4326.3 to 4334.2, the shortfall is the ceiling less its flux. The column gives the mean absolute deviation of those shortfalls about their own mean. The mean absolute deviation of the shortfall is 1.4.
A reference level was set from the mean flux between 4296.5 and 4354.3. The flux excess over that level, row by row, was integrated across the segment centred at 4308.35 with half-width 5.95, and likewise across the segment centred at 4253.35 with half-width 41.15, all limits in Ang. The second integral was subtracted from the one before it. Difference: -48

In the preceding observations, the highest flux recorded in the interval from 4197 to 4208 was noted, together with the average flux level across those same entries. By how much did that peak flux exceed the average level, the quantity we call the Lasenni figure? 1.9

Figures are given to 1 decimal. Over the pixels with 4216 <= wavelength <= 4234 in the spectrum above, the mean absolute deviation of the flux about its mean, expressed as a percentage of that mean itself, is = 6.7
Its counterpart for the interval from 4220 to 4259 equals 5.4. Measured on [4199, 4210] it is 3.8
